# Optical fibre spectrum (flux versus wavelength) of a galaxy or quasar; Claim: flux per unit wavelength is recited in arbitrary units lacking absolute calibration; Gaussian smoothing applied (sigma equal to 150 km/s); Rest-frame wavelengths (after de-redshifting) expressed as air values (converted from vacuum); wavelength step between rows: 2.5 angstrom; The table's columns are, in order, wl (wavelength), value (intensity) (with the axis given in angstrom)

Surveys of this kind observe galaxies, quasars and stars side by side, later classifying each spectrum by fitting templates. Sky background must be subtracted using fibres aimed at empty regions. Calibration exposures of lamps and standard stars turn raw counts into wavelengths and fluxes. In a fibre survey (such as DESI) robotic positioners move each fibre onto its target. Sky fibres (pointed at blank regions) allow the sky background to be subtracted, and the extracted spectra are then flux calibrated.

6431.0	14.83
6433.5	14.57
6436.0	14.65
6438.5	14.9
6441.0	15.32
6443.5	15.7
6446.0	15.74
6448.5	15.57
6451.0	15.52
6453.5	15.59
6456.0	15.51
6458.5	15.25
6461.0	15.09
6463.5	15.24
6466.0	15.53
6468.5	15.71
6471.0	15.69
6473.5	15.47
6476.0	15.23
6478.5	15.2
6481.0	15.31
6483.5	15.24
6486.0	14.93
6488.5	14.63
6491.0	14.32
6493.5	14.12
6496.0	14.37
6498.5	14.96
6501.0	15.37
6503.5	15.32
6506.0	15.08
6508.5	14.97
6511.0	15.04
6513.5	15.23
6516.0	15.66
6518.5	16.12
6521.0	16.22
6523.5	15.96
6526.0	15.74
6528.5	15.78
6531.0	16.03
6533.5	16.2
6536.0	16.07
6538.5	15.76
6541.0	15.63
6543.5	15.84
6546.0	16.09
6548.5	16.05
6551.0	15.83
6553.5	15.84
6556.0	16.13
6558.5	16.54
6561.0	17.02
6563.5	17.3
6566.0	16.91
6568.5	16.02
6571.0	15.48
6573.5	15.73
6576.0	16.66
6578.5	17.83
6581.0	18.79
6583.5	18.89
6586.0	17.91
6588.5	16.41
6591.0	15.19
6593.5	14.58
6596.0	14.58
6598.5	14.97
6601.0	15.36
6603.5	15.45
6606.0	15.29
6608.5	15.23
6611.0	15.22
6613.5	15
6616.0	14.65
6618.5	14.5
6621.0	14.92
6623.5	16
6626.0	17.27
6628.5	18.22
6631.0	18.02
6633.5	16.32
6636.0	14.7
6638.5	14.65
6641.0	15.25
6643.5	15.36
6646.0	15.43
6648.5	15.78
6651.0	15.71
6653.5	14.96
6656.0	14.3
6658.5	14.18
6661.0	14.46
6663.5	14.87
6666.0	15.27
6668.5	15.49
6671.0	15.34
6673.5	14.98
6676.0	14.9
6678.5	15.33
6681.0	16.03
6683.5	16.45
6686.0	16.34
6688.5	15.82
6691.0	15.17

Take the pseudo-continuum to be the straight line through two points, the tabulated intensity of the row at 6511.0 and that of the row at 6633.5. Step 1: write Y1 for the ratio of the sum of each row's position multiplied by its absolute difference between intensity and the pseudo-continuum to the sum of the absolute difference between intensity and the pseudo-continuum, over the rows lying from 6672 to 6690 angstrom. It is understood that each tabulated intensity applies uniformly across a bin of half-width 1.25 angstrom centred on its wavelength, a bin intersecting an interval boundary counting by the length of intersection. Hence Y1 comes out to 6679.2 angstrom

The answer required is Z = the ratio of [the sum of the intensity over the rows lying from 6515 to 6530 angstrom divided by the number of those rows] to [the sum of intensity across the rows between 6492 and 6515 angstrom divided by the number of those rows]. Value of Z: 1.07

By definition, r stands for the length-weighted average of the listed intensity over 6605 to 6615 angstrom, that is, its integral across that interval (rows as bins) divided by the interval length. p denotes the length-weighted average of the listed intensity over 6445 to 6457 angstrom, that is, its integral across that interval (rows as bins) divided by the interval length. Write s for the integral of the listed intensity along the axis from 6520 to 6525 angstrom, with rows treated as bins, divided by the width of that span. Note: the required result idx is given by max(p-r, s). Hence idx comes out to 16.1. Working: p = 15.6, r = 15.2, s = 16.1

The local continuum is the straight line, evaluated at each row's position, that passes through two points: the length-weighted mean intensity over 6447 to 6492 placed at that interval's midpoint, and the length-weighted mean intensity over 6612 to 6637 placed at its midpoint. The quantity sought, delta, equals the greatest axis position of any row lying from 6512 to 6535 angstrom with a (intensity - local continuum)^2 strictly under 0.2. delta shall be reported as 6528.5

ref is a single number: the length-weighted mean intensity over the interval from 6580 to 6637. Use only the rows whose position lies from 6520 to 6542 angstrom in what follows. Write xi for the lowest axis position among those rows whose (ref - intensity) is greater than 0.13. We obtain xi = 6526.0 angstrom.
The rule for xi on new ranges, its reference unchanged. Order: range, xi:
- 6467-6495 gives 6468.5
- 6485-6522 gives 6486.0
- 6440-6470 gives 6441.0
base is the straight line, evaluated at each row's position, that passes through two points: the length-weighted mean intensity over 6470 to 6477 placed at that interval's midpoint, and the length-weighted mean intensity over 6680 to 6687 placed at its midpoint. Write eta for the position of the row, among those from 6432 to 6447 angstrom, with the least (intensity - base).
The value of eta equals 6433.5 angstrom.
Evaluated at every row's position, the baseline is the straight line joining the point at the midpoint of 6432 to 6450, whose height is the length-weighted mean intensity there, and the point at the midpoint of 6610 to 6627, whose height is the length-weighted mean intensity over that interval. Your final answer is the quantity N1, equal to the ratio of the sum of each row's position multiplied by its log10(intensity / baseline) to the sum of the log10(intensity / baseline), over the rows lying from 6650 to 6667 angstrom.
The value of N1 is 6659.4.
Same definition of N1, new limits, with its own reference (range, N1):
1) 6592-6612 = 6596.7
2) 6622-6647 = 6627.2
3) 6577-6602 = 6580.4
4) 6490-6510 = 6495.3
